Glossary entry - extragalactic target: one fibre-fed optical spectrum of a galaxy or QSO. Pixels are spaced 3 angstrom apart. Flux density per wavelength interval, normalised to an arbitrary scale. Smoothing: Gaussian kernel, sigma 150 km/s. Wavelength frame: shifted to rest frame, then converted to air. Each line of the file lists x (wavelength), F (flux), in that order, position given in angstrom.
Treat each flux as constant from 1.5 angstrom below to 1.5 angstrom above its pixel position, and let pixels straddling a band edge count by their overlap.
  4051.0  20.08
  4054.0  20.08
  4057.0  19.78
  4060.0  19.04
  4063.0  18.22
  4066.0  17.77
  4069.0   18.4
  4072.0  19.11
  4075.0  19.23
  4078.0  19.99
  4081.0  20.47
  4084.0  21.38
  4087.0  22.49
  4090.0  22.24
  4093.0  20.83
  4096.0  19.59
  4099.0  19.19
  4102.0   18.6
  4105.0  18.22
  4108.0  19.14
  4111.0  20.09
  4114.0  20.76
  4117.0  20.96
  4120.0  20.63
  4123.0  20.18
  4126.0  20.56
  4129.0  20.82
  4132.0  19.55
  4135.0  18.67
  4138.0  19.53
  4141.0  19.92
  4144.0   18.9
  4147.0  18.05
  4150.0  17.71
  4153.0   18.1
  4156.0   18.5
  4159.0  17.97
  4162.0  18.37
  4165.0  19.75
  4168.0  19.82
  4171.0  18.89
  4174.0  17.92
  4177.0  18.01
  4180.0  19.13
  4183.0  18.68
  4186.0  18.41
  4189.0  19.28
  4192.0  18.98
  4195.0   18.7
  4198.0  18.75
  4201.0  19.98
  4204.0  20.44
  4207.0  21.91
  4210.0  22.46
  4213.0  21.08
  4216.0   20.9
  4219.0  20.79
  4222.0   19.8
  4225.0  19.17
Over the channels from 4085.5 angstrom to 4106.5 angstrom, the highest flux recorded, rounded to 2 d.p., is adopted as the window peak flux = 22.49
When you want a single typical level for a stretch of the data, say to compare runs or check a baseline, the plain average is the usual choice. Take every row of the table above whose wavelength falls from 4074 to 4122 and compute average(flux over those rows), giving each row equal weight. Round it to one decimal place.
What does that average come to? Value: 20.2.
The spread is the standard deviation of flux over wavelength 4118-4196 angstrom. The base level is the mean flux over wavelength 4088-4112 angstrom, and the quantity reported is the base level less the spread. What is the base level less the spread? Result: 18.9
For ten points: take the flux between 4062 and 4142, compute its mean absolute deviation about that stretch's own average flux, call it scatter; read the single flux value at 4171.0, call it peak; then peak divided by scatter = 19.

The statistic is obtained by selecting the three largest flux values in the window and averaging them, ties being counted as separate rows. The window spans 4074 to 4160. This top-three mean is 22.0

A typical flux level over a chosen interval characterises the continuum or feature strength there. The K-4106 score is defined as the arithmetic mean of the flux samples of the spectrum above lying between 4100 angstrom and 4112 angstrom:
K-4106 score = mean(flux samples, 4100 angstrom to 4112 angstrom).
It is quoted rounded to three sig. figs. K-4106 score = 19.0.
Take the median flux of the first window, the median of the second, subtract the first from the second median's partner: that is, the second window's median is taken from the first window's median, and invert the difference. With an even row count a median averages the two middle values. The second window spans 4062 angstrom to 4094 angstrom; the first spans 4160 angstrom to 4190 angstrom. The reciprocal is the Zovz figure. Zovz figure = -0.8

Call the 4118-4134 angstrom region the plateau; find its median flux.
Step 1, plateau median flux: 20.6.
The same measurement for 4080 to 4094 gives 21.4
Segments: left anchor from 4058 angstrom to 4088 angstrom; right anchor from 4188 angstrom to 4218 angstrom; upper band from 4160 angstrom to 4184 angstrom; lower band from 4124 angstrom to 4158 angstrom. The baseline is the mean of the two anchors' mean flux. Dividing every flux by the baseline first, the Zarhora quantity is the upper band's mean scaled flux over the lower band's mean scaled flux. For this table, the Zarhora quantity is 0.984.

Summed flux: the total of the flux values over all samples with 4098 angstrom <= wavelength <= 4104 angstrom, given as 37.8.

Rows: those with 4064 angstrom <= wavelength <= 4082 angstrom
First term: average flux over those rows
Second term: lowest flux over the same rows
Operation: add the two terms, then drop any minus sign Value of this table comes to 36.9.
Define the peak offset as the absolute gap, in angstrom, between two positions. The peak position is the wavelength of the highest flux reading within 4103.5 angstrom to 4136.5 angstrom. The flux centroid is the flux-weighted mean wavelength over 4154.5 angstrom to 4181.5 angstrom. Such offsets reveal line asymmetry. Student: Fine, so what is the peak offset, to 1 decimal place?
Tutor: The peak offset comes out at 51.0 angstrom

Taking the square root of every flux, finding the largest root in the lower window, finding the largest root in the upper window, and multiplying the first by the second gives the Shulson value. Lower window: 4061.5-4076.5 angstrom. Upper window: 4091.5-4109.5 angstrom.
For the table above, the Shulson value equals 20.0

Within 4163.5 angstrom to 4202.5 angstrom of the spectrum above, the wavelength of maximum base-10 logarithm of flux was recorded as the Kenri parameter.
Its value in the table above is 4201.0 angstrom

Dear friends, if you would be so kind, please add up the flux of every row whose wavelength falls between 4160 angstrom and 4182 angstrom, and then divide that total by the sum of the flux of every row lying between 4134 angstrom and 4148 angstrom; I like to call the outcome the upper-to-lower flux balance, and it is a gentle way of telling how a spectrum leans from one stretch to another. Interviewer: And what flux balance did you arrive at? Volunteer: 1.39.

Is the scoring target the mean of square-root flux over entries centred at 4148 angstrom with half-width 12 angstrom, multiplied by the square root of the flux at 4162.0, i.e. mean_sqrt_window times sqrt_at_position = 18.5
